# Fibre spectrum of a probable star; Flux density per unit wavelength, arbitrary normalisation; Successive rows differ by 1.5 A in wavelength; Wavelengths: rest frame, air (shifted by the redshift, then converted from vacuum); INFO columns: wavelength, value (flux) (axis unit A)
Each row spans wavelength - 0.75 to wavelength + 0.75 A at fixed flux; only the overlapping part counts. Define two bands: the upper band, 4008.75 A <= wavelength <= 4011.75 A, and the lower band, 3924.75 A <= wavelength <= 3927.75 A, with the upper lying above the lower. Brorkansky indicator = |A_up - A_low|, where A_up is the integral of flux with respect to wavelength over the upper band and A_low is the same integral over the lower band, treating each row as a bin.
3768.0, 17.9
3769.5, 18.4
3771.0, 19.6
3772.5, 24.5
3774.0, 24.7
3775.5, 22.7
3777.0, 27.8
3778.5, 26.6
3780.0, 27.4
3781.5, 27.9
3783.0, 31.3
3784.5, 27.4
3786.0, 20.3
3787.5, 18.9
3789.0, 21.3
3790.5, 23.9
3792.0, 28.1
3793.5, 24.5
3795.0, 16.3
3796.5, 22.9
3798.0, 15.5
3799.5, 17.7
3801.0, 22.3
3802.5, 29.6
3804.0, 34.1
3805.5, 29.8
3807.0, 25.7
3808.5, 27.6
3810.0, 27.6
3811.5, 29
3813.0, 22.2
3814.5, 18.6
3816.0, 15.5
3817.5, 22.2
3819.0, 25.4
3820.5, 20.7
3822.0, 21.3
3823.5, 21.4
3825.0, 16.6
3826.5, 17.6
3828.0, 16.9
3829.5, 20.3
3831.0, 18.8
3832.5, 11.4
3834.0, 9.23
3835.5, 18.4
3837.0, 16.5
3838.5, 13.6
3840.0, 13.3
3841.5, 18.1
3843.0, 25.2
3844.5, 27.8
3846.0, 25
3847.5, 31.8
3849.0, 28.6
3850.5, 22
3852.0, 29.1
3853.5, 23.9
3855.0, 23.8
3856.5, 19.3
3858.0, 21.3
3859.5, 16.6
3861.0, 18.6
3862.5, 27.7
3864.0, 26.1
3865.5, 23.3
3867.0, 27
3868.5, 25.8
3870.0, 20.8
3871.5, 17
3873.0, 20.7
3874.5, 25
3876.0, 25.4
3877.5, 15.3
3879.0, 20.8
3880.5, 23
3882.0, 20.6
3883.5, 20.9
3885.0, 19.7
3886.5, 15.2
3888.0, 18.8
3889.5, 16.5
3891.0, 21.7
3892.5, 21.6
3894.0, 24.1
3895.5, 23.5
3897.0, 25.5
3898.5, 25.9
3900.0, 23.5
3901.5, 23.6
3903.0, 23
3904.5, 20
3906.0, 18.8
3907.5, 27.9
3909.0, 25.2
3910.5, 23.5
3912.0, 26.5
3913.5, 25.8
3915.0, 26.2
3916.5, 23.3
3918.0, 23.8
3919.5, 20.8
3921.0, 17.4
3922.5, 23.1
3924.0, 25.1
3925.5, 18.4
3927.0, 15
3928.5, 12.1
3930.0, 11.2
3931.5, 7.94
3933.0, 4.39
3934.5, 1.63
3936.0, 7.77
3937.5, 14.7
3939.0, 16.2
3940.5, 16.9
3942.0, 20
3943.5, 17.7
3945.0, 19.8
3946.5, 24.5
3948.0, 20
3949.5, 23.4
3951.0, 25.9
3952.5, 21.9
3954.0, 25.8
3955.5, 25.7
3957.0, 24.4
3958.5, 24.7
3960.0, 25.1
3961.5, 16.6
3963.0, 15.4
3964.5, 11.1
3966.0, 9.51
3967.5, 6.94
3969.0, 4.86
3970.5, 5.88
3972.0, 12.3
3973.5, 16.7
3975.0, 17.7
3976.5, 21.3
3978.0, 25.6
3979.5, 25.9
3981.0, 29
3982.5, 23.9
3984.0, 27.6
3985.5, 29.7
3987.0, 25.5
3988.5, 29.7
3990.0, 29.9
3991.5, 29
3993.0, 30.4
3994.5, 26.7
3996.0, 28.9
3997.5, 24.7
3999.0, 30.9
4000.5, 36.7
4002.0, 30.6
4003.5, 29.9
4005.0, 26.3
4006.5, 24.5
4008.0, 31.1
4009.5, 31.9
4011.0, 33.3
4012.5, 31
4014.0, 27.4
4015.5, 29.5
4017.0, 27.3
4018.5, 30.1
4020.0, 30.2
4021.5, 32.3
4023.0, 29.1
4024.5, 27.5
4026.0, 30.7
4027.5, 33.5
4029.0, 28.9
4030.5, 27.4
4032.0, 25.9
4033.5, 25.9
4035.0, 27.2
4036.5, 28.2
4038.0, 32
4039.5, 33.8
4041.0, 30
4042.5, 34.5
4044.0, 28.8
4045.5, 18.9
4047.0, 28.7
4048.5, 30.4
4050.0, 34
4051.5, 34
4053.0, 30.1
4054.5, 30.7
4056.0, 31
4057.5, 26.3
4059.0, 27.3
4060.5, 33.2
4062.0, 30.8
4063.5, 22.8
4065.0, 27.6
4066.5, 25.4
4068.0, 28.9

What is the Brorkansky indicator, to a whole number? 48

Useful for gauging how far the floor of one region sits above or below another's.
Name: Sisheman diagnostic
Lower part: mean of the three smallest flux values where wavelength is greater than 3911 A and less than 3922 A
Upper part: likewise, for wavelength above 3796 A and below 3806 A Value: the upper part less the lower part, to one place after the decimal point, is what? -2.0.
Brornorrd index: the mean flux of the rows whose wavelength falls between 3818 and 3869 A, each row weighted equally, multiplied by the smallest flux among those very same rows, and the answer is 196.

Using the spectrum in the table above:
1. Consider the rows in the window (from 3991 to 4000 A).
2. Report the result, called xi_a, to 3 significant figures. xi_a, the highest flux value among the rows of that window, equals 30.9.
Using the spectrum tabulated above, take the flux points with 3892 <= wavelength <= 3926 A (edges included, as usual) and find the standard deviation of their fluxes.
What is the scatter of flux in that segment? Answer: 2.7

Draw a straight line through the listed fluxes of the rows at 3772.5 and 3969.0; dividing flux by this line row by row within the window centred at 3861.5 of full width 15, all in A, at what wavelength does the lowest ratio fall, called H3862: 3859.5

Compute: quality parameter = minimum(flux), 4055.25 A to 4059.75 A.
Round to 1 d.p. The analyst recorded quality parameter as 26.3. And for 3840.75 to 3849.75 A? 18.1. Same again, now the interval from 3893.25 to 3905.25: 20.0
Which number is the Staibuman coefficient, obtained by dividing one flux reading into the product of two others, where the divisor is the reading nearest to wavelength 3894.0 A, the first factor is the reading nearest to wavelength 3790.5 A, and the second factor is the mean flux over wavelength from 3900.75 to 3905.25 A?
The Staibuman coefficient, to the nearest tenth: 22.0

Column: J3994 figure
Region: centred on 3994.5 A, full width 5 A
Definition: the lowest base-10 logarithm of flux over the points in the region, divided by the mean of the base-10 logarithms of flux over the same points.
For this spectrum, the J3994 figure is 0.98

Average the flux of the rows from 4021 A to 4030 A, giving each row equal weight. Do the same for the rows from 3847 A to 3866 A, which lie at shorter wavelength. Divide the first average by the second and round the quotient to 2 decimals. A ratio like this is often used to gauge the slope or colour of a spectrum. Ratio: 1.26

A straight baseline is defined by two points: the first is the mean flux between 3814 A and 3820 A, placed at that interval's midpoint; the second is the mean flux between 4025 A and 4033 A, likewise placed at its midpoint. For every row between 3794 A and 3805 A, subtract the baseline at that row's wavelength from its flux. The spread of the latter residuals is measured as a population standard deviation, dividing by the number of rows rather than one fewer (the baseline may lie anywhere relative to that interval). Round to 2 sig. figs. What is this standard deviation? 6.4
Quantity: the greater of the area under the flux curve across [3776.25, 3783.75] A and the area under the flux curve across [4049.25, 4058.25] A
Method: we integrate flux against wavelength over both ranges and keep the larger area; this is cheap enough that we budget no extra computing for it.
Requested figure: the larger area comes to 279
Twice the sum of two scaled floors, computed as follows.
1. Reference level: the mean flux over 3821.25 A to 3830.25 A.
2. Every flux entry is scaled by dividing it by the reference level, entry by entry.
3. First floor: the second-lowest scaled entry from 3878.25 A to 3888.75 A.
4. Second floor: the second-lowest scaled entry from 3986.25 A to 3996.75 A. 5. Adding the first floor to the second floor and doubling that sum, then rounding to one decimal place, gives 4.8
